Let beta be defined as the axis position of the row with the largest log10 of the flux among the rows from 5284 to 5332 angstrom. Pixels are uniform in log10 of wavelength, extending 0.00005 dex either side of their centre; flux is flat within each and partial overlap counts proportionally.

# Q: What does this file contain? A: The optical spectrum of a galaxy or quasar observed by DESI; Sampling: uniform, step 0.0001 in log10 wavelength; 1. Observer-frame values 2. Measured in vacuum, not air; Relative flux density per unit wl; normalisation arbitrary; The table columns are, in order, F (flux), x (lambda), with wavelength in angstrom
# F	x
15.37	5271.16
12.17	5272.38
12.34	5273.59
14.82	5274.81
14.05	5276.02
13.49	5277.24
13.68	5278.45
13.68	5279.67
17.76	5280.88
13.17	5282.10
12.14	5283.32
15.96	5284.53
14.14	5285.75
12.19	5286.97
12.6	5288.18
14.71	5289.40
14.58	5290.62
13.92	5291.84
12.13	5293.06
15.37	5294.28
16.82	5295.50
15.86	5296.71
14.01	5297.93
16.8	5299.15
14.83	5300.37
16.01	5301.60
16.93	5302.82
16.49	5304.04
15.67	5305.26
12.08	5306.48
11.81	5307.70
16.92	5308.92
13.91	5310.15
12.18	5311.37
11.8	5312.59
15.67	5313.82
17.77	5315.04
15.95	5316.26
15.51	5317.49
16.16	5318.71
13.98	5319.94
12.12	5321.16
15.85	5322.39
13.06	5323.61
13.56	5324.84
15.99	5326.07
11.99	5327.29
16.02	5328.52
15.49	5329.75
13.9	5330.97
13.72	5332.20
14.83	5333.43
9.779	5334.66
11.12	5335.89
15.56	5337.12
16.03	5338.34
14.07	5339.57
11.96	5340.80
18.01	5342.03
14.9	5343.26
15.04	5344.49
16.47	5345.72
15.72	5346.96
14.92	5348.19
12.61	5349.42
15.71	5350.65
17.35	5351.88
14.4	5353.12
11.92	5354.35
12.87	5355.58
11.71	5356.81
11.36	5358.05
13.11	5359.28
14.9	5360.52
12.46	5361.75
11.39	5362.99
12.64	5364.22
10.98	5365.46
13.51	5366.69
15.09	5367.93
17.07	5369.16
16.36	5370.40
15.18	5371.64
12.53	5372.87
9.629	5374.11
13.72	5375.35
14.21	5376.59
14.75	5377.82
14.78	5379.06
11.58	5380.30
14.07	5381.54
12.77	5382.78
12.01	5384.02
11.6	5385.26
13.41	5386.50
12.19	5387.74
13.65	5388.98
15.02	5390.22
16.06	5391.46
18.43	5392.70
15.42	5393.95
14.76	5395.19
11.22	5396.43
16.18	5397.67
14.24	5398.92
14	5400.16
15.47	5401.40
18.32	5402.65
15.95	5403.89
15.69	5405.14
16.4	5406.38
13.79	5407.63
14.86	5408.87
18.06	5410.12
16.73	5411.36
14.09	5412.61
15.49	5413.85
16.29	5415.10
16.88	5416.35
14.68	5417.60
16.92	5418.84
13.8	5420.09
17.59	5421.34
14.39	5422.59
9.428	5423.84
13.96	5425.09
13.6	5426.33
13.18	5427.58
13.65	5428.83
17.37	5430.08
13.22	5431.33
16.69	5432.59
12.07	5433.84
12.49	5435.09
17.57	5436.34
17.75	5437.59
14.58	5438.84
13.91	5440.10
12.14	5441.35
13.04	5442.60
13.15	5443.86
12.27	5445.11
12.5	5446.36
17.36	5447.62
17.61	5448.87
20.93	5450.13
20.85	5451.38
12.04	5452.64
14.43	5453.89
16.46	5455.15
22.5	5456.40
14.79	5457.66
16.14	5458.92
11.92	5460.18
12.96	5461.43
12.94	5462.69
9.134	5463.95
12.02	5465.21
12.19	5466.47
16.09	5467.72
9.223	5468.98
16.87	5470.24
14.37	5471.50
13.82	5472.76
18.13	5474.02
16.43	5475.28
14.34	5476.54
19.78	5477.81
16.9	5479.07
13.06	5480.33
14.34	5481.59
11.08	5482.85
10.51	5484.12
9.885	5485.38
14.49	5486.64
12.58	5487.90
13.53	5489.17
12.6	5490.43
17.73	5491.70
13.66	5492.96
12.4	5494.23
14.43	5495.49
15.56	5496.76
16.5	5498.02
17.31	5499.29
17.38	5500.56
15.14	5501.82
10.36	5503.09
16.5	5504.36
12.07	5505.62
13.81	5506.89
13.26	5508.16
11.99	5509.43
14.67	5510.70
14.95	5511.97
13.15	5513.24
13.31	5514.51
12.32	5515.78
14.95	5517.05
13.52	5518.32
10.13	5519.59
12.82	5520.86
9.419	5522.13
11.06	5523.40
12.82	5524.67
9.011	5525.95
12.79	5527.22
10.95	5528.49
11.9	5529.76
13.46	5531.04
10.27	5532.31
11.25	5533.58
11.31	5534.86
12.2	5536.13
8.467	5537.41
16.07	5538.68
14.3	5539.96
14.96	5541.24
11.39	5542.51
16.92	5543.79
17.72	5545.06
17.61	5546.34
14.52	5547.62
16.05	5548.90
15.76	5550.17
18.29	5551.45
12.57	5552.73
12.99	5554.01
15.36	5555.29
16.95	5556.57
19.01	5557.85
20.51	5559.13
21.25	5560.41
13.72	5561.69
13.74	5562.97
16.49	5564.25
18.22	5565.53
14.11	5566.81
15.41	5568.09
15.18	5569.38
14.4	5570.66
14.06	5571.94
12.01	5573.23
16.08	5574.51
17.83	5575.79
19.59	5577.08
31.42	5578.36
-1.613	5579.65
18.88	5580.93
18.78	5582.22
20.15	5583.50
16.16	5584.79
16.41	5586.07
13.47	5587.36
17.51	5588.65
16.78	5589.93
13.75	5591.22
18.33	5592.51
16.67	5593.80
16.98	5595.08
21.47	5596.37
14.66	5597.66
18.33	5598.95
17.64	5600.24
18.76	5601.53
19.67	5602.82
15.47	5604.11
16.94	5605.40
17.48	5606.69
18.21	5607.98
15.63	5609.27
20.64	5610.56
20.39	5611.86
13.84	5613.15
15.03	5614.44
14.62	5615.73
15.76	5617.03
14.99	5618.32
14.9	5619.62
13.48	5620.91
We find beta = 5315.04 angstrom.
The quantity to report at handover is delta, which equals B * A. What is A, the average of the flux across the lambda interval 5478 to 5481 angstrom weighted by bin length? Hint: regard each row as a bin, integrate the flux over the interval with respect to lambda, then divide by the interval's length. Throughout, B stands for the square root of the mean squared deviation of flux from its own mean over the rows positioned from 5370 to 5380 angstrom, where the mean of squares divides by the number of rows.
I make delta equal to 30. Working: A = 15.7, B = 1.92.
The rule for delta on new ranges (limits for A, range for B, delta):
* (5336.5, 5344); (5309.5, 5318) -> 30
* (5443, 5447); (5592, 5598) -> 29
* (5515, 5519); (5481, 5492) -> 31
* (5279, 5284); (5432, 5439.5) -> 33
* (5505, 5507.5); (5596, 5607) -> 25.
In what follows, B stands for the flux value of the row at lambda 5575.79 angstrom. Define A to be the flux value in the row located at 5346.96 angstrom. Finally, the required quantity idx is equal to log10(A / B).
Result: -0.05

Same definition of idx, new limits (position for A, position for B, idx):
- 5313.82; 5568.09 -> 0.01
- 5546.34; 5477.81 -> -0.05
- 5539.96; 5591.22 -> 0.02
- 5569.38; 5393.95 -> -0.01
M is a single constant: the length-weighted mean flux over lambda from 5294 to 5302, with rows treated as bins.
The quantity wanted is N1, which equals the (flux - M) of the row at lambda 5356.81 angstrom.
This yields -4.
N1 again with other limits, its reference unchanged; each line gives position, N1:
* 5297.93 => -2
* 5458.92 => 0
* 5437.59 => 2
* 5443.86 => -3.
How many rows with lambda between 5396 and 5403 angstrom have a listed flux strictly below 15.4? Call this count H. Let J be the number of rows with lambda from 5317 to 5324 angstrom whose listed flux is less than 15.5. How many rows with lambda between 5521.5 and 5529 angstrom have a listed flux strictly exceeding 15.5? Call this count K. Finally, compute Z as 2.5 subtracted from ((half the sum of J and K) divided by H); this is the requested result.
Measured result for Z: -2.00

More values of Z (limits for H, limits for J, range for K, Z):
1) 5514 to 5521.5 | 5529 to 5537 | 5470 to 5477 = -1.75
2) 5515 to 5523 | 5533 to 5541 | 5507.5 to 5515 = -2.08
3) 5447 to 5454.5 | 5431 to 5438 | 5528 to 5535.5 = -1.75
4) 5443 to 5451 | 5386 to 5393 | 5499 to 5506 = -1.33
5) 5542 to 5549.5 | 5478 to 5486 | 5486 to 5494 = -1.00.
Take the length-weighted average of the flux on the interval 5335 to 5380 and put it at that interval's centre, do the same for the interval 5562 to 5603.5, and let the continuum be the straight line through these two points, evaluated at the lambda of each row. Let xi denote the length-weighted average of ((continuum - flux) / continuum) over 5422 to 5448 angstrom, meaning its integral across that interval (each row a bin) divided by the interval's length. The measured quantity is 0.059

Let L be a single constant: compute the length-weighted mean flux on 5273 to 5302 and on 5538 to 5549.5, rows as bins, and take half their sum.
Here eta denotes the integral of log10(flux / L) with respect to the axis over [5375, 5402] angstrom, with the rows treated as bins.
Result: -0.8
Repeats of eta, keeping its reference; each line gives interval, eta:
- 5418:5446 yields -0.7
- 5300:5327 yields -0.3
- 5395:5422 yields 0.4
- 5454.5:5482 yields -0.4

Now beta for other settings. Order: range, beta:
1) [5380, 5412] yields 5392.70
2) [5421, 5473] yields 5456.40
